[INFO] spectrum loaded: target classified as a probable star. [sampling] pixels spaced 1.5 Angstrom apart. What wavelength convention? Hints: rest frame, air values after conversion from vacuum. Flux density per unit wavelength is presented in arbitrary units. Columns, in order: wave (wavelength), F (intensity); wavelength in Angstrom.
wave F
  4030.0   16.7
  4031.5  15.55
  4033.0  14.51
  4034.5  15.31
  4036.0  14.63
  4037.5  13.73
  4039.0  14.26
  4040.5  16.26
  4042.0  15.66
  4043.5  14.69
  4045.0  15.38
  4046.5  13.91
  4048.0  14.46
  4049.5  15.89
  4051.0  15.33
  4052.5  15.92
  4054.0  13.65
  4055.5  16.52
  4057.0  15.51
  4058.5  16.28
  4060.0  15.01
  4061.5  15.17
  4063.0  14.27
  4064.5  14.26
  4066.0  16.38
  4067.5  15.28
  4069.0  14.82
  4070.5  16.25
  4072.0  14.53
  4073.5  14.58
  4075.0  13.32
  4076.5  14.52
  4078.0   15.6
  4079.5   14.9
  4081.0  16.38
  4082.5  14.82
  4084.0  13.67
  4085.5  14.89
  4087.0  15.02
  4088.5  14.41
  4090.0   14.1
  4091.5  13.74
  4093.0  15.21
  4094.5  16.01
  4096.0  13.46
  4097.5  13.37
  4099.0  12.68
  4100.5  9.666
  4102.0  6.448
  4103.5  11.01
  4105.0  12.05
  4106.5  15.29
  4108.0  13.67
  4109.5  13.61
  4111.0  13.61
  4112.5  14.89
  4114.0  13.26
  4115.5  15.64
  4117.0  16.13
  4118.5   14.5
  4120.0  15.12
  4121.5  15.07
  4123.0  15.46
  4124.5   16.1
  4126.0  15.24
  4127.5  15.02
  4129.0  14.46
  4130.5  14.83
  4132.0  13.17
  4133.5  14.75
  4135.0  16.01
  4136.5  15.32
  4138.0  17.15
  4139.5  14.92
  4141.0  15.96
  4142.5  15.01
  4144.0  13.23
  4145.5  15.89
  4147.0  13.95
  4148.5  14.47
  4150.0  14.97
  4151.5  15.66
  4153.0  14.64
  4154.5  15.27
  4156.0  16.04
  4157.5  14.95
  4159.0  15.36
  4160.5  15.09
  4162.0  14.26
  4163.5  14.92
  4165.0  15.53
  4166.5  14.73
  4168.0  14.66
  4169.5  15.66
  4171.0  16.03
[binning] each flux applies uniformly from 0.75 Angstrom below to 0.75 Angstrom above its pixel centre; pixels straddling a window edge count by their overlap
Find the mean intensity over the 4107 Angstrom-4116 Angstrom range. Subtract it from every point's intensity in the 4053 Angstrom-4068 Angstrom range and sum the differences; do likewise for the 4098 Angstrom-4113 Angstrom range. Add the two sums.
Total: -7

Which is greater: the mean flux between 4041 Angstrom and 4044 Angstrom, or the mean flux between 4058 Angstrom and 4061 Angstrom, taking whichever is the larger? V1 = 15.6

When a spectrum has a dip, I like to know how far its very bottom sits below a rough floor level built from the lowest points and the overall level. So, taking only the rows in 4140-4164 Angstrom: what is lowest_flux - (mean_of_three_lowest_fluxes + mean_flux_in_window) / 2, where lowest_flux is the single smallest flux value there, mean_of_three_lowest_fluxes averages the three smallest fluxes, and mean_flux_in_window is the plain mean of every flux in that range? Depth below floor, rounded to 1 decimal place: -1.2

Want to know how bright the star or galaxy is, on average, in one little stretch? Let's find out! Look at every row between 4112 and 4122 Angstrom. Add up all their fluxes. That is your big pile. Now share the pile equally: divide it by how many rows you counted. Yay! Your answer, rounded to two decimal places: 14.94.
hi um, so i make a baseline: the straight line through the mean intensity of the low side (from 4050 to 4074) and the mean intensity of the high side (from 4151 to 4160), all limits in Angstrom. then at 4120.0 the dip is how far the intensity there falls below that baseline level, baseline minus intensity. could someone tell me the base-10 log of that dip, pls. -0.8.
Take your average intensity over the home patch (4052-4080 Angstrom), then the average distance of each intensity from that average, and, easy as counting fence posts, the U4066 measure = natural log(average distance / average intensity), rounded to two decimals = -3.01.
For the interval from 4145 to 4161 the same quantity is -3.45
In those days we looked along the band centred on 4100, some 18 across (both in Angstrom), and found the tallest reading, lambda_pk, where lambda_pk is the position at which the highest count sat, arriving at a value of 4094.5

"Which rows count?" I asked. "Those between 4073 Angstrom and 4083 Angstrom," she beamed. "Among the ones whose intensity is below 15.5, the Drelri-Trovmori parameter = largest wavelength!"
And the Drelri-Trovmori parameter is 4082.5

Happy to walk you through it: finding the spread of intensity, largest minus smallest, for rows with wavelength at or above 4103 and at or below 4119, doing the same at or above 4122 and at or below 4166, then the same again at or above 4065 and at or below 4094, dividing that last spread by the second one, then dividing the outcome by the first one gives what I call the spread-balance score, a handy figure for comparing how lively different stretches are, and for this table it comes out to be 0.15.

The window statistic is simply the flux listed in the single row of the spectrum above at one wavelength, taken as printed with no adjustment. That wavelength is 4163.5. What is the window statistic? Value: 14.92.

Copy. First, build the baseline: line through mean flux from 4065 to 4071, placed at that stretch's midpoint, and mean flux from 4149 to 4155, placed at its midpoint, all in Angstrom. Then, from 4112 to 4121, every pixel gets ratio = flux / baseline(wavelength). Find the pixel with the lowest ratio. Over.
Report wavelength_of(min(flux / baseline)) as 4114.0 Angstrom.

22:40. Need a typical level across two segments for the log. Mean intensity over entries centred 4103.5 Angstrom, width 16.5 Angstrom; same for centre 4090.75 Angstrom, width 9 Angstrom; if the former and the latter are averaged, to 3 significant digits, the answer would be 13.5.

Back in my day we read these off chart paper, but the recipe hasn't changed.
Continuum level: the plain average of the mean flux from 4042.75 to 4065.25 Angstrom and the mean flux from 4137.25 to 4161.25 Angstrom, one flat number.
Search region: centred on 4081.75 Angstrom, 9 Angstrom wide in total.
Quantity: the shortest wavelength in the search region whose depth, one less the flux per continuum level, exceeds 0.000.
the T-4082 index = 4079.5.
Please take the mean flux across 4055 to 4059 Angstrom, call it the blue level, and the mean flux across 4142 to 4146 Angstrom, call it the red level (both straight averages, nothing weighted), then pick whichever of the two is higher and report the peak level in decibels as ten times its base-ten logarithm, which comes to 12.1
